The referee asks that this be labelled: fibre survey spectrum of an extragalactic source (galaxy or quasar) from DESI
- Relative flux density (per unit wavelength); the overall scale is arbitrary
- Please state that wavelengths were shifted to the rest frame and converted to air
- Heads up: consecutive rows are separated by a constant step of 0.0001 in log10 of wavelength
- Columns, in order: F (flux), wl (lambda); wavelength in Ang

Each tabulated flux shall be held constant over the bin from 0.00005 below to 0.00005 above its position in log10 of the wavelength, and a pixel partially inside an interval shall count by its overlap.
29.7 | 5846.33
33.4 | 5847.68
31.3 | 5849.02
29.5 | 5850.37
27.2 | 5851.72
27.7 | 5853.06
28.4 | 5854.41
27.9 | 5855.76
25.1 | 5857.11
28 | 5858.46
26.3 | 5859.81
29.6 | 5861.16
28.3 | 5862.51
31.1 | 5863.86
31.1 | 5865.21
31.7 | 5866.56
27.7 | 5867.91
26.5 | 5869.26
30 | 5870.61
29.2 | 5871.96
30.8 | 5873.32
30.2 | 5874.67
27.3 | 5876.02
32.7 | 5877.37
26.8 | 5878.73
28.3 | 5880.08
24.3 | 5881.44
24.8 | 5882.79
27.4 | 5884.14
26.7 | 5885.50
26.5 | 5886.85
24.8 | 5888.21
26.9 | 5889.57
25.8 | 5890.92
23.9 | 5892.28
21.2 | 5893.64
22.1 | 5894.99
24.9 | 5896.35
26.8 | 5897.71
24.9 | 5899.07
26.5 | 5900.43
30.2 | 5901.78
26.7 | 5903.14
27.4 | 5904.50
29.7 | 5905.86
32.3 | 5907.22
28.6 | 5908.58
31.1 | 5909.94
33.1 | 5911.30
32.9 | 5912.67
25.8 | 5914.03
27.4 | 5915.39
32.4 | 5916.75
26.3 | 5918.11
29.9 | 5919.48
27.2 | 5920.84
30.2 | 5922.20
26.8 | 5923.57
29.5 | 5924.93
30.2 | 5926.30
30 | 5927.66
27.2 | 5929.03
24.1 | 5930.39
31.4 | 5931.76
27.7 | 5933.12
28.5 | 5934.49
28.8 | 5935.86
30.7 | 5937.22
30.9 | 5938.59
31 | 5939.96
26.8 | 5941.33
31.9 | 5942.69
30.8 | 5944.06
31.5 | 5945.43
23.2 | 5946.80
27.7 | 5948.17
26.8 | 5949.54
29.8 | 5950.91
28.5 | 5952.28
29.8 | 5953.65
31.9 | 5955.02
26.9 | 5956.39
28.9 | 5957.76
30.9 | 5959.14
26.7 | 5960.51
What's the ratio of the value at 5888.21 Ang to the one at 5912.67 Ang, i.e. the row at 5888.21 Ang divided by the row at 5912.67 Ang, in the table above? 0.75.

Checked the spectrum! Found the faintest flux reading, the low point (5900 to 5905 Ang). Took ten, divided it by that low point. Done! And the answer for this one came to 0.377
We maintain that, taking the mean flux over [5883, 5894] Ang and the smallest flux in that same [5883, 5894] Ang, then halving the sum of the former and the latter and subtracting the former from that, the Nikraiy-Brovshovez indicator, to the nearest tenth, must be -2.1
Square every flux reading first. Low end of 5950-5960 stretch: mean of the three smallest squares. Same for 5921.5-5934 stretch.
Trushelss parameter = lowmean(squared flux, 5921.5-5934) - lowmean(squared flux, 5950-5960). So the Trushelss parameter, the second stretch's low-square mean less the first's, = -111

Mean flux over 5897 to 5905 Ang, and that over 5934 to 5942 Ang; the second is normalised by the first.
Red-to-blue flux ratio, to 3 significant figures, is 1.09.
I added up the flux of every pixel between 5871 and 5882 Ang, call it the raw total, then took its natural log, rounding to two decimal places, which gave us 5.44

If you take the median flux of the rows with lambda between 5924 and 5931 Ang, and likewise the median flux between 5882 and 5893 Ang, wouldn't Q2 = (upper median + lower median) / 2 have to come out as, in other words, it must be 27.8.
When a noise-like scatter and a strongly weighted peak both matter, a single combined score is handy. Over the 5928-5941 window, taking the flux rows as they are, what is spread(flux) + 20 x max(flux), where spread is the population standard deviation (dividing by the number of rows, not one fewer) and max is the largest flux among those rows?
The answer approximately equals 630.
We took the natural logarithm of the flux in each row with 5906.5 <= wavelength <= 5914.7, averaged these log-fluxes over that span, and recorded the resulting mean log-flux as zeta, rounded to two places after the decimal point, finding 3.42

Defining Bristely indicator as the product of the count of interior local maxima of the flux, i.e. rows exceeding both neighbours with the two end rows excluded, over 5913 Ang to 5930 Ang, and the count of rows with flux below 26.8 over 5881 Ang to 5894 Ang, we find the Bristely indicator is 32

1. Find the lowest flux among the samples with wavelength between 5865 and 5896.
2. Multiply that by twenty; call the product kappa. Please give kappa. 424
